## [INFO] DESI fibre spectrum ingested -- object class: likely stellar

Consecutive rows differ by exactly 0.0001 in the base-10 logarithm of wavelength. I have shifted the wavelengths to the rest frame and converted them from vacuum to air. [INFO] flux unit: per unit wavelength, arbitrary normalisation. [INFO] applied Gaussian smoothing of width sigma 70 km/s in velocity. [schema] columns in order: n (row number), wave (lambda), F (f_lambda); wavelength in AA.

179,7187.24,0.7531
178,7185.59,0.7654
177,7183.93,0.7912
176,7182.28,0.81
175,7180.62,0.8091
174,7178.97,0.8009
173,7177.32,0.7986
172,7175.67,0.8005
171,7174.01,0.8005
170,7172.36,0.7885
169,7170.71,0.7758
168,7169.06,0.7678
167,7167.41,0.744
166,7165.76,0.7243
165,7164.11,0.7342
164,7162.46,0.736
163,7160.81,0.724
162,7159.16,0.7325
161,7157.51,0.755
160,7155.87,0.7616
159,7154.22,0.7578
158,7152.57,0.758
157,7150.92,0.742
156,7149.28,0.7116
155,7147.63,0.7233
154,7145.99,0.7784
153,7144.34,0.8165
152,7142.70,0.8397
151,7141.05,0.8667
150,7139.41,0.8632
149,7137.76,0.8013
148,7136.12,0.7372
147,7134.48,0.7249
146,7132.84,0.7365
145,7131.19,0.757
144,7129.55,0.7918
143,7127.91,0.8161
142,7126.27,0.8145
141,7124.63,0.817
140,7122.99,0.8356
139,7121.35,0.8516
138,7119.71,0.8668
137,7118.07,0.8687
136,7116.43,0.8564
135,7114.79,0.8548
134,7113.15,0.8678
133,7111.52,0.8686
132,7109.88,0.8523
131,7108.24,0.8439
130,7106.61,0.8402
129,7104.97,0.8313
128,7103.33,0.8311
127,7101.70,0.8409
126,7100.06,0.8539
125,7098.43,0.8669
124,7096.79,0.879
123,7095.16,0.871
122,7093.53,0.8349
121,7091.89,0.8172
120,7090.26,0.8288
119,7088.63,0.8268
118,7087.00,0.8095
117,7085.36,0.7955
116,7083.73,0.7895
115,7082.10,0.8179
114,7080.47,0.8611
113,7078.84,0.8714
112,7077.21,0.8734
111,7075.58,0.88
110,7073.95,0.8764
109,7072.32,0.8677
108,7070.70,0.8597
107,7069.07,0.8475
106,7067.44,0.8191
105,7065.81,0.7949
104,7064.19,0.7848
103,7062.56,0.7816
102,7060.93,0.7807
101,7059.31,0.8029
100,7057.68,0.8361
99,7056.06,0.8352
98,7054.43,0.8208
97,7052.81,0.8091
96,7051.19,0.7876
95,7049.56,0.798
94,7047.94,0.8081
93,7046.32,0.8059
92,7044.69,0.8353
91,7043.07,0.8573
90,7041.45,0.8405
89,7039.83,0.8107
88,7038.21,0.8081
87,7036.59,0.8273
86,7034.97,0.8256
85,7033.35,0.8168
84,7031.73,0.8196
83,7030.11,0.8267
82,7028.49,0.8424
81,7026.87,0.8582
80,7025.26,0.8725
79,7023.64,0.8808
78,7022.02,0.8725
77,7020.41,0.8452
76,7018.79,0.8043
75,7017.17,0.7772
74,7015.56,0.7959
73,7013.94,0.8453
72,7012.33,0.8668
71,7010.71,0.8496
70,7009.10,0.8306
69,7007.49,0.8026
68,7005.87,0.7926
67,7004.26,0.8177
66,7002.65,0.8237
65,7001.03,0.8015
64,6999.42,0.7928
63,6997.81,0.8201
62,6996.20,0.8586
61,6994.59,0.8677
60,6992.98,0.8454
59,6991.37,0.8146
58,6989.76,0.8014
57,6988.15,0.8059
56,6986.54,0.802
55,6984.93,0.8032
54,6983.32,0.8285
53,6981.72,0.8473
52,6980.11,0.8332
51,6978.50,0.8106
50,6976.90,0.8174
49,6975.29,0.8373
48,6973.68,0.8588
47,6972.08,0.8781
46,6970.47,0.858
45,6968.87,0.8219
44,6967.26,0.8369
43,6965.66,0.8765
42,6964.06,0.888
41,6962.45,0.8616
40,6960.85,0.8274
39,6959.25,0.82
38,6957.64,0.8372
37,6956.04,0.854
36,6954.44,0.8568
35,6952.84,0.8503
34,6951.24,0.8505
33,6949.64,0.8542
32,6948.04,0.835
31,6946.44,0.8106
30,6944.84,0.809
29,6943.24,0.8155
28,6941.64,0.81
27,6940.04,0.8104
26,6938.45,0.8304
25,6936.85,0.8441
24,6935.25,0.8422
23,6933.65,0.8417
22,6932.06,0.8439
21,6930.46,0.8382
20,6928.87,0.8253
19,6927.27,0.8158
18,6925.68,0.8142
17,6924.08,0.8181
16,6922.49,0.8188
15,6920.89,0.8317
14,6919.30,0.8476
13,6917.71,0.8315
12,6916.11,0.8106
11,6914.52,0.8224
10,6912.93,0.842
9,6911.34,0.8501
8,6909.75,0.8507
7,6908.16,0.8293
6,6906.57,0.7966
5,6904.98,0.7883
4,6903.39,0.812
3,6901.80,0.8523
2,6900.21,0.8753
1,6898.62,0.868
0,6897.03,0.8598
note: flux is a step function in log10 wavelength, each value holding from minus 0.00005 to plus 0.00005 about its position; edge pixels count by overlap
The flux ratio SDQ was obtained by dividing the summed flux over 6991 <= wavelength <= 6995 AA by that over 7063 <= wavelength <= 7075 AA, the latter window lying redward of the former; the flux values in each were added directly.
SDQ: 0.43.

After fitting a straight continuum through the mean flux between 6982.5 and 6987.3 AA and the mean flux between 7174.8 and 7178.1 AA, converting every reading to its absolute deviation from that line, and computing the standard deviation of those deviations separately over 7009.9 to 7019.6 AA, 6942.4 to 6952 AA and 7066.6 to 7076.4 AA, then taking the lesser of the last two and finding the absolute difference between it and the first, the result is 0.001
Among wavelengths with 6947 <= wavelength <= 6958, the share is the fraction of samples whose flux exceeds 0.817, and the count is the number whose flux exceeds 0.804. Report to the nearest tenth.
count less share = 6.0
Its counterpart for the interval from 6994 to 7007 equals 4.4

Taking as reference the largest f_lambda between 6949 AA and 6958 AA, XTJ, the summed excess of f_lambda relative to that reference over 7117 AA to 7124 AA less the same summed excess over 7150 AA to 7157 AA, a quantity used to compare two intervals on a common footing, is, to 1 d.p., 0.4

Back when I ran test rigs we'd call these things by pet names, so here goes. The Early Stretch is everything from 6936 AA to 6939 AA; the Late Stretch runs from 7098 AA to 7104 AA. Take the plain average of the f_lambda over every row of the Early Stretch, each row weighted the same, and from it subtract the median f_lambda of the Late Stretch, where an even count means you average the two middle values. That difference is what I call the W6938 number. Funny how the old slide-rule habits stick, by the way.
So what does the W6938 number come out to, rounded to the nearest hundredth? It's -0.01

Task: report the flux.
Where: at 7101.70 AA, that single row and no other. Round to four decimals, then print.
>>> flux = 0.8409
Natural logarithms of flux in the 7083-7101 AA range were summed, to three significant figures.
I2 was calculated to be -2.00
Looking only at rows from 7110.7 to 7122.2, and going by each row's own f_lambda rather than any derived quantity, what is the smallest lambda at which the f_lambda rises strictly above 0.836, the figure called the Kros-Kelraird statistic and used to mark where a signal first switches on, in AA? 7111.52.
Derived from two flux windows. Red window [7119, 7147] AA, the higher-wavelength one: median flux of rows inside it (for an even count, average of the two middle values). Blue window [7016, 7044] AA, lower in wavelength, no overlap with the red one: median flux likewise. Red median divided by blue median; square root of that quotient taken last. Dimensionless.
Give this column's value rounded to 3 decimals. 0.993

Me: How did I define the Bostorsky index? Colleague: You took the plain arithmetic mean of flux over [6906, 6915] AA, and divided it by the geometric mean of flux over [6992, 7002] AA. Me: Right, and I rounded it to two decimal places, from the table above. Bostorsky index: 1.00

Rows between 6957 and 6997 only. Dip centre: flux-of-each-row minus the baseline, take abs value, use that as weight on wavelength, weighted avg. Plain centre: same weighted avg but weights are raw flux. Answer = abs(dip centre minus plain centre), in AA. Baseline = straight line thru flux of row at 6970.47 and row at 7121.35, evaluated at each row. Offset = 1.3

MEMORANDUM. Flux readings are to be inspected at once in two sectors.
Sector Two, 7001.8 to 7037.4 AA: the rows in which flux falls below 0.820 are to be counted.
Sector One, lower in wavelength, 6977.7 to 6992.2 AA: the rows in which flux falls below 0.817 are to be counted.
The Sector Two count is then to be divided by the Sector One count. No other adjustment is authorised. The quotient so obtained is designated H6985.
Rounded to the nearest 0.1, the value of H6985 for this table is 1.3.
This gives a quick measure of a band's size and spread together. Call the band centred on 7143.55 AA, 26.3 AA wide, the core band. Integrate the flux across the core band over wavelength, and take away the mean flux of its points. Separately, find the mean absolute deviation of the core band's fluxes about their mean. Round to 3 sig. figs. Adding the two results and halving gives 9.81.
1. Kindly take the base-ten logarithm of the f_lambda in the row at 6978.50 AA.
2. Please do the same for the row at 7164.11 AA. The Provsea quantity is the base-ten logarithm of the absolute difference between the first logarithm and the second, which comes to -1.37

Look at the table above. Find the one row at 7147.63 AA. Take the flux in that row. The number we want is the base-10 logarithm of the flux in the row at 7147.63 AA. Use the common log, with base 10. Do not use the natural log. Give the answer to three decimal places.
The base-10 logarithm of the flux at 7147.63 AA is -0.141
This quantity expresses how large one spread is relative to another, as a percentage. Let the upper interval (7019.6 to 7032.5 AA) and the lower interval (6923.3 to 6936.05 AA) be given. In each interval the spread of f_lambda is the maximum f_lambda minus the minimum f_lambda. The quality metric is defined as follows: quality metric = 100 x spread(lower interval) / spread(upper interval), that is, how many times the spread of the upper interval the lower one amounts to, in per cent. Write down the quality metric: 49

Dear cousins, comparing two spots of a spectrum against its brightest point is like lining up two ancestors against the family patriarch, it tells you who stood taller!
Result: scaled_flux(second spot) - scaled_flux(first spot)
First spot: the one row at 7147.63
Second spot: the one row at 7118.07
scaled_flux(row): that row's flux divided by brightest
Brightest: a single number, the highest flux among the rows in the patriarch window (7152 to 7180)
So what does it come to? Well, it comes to 0.18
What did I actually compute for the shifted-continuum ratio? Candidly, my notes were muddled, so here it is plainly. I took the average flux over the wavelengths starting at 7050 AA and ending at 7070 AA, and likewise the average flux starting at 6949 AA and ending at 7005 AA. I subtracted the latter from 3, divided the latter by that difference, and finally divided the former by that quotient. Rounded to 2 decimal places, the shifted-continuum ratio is 2.09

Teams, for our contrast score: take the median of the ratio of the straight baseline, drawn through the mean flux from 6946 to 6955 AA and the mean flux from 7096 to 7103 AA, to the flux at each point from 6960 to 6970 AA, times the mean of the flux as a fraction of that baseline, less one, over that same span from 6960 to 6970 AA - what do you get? 0.01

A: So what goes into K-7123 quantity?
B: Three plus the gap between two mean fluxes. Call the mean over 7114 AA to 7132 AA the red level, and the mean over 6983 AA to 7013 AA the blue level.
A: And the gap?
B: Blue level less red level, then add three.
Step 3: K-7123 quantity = 2.99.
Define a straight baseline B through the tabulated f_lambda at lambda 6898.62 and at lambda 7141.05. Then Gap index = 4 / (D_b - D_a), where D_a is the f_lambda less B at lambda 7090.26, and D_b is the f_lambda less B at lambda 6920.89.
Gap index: 2008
